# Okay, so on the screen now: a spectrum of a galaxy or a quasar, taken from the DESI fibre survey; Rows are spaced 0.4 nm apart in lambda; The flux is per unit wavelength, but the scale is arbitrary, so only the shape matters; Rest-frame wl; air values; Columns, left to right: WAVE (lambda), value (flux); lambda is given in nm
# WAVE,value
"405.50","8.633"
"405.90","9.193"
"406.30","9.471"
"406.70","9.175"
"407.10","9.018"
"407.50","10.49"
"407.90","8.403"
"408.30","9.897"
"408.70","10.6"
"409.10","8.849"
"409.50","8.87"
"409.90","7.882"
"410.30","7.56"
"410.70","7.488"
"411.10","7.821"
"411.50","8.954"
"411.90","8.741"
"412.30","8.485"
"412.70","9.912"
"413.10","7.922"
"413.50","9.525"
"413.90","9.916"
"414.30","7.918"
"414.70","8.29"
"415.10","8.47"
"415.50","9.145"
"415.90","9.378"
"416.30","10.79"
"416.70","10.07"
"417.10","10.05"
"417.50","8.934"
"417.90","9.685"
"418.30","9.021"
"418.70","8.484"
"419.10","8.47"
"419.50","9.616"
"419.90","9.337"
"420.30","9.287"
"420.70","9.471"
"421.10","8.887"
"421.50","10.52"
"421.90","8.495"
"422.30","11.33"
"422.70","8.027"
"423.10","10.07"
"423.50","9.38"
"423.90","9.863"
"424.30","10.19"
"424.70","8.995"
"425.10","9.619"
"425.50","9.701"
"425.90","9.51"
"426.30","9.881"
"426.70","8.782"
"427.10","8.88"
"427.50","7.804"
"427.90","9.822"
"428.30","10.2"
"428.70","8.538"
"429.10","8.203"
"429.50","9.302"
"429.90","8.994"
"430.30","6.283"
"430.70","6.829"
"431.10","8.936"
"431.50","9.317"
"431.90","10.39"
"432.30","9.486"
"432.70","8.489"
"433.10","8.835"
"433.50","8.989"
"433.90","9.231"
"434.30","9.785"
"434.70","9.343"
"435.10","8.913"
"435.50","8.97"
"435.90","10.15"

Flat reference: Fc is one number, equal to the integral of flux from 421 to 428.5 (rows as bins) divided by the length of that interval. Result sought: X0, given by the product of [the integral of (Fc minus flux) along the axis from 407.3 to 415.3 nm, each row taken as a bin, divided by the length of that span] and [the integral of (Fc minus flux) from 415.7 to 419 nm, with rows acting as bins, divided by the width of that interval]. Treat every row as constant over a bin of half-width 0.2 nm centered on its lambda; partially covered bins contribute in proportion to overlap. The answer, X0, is -0.03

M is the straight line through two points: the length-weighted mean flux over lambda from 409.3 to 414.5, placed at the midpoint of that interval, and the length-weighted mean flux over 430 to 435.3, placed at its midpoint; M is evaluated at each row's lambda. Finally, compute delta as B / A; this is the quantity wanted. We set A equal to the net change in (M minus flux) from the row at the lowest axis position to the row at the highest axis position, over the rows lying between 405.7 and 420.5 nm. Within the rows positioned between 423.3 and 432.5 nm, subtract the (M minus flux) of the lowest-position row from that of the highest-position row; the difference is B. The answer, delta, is 0.2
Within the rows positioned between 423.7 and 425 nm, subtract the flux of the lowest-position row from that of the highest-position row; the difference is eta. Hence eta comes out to -0.9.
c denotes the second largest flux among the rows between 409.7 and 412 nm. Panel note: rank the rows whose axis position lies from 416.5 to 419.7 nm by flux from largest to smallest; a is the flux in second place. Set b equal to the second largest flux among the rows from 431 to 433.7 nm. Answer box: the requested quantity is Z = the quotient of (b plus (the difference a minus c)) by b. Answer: 1.14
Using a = 10.05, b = 9.486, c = 8.741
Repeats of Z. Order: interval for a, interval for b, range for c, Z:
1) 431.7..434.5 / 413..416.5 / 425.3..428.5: 0.99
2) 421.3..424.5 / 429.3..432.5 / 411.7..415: 1.06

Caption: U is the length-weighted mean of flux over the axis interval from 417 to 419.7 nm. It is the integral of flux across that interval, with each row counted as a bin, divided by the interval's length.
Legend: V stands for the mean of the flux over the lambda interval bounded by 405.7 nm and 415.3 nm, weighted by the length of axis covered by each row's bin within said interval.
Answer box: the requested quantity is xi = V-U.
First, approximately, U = 9.15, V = 8.87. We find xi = -0.3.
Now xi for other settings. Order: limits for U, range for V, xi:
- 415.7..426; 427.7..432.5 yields -0.6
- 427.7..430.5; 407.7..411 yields -0.1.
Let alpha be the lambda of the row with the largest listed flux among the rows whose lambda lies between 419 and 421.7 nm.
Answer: 421.50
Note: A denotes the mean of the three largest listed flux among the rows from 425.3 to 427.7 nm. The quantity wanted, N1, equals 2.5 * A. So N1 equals 24.2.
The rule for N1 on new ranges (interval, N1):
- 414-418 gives 25.8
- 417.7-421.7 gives 24.9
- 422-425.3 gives 26.3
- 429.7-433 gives 24.3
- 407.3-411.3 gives 25.8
